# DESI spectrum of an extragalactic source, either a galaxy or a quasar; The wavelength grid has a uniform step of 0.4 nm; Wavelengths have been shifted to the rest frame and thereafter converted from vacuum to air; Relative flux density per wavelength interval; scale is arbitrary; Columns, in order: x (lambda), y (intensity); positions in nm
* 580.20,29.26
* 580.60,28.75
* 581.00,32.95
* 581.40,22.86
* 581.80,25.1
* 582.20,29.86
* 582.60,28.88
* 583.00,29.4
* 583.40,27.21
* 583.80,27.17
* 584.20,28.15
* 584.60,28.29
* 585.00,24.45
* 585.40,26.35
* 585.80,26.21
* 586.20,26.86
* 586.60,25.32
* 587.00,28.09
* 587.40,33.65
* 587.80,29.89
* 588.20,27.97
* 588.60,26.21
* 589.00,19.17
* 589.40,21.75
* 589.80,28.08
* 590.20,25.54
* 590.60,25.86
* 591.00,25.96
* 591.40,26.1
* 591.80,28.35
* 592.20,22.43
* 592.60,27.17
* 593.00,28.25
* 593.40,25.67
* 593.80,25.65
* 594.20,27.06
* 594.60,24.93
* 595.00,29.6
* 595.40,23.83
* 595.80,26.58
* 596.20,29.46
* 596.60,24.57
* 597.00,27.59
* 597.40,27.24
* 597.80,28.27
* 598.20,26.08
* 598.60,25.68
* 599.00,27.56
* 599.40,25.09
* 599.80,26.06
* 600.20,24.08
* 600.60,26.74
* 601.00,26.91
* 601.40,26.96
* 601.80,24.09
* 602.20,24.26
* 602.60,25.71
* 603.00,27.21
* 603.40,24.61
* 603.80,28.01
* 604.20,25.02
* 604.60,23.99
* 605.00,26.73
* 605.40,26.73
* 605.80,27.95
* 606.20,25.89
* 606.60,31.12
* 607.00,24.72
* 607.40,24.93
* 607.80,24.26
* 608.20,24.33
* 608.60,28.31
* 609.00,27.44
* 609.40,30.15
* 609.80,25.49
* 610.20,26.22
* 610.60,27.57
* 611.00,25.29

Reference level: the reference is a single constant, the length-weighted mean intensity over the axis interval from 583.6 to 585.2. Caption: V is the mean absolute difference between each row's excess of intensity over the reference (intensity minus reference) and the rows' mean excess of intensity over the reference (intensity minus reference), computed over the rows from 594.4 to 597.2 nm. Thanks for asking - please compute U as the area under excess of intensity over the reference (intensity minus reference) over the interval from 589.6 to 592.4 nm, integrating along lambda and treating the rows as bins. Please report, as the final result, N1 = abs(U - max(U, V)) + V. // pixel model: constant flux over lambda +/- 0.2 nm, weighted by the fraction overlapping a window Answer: 6.5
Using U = -2.7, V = 1.91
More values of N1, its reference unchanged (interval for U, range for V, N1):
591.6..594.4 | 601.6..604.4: 4.2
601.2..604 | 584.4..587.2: 5.4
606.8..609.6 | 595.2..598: 5.1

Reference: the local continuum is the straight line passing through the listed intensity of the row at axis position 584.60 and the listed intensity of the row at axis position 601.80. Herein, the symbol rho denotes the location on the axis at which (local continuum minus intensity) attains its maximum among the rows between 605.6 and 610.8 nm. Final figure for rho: 607.80 nm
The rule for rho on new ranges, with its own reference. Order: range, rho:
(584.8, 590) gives 589.00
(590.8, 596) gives 592.20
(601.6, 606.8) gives 601.80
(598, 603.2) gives 600.20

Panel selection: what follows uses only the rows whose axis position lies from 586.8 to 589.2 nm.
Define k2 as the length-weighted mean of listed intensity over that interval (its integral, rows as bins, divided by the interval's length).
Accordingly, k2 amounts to 27.5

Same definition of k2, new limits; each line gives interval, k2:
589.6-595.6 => 26.3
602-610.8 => 26.4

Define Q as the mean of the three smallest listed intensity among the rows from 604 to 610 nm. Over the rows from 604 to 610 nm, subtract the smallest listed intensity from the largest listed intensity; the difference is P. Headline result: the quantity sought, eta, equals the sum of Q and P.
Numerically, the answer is 31.3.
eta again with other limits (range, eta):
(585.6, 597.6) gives 35.6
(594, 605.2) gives 29.7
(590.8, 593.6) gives 30.6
